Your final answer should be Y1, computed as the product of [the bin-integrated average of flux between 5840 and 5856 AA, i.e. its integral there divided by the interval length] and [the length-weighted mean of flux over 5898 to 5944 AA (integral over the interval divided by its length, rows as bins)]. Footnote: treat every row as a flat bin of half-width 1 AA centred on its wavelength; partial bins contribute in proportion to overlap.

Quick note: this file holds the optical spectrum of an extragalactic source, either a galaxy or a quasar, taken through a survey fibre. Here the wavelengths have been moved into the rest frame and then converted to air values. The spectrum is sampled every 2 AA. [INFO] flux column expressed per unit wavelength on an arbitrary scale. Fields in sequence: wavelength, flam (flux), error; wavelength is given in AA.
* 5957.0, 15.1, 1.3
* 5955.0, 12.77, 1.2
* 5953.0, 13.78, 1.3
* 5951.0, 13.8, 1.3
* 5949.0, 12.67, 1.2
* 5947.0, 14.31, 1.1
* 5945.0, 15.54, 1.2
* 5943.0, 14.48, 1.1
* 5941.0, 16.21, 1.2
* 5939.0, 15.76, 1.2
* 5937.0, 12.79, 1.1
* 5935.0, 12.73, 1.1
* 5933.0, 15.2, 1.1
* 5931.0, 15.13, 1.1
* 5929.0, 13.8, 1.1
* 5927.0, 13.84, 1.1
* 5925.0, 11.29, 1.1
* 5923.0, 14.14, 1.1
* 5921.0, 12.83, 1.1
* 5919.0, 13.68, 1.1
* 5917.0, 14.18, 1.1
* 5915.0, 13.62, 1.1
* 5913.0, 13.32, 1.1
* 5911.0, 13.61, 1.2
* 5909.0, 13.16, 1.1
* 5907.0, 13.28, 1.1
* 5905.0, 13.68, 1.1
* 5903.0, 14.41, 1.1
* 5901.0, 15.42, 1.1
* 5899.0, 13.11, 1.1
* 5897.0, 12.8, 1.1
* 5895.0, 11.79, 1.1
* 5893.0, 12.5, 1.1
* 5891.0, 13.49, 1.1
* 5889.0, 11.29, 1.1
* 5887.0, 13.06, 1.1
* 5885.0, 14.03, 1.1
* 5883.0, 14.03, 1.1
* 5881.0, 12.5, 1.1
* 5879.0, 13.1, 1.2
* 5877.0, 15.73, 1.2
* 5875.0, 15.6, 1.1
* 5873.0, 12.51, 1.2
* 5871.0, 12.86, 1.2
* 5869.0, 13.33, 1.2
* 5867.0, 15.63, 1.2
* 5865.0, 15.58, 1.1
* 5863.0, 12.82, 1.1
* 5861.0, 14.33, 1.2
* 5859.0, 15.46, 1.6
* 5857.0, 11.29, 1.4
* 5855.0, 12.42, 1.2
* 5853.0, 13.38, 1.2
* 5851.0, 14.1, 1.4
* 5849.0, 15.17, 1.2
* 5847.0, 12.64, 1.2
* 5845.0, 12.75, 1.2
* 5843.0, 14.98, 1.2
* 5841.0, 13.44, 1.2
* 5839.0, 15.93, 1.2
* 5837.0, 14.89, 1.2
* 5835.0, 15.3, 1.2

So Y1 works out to 189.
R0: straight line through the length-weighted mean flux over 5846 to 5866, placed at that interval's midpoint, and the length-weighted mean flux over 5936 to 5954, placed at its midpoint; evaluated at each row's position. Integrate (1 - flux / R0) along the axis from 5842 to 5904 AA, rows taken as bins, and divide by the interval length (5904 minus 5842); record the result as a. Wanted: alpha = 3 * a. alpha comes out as 0.05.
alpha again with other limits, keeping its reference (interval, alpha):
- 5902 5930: 0.14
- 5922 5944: 0.03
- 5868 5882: 0.04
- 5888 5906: 0.18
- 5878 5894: 0.20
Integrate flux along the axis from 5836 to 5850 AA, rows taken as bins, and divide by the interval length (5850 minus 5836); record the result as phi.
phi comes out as 14.3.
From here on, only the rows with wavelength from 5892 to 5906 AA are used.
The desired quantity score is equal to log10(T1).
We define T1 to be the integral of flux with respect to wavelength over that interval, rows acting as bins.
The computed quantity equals 2.273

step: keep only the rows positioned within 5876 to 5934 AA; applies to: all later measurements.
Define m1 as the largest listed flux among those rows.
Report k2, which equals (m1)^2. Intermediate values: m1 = 15.73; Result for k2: 247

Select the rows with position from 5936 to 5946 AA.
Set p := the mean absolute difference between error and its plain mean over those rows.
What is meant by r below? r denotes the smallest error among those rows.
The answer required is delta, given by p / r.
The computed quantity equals 0.044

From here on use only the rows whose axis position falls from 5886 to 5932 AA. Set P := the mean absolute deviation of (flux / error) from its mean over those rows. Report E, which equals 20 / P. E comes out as 28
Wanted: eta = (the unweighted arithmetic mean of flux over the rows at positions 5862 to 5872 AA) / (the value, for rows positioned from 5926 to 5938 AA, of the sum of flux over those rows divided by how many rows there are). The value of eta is 1.01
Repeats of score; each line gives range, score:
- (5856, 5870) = 2.294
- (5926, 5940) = 2.298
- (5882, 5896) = 2.256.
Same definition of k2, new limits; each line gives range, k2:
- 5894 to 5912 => 238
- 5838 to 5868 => 254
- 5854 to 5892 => 247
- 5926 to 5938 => 231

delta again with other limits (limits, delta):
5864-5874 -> 0.029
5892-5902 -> 0.000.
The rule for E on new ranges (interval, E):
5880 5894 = 29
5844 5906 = 18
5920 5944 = 24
